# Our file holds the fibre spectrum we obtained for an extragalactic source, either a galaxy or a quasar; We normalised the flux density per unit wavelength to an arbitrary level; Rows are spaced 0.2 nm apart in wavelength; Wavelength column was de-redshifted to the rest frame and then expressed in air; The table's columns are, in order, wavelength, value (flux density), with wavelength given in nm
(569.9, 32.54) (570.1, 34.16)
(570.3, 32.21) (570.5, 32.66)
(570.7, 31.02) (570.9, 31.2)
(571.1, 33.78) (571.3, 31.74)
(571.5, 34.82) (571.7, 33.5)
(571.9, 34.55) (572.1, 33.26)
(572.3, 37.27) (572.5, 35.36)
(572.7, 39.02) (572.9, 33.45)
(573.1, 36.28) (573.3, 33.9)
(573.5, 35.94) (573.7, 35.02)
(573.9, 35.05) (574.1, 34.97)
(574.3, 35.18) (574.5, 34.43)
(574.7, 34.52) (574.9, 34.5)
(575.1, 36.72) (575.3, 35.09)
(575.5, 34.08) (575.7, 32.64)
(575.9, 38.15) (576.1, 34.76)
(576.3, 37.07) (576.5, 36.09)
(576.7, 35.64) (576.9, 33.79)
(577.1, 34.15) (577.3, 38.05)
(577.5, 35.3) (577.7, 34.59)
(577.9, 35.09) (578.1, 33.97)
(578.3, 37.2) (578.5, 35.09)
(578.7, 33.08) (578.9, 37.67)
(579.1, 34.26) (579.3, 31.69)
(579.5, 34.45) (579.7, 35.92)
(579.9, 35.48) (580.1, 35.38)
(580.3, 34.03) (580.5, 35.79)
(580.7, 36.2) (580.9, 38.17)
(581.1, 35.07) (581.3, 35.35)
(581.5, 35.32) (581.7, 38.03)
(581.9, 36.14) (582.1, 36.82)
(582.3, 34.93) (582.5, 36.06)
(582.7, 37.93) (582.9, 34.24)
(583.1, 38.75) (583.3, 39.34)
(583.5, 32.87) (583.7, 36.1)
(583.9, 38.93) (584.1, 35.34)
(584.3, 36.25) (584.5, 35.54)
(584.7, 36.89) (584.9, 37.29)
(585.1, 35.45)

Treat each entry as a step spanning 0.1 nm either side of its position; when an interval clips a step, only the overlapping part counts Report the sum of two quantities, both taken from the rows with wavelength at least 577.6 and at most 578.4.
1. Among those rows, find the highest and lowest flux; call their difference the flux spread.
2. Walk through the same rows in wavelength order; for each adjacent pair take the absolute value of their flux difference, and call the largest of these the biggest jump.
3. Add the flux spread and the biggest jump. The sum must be 6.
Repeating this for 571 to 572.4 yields 10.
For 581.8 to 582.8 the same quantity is 5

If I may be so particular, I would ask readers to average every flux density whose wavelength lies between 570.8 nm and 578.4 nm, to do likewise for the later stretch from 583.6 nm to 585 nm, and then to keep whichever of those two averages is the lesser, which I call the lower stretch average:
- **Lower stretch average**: 35.0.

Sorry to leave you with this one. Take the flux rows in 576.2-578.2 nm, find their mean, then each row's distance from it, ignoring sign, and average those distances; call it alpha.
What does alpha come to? 1.07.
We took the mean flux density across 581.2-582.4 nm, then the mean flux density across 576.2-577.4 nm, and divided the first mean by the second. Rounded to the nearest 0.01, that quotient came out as 1.01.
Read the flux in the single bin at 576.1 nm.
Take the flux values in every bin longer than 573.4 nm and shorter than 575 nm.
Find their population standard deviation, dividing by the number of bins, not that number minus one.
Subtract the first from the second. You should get -34.3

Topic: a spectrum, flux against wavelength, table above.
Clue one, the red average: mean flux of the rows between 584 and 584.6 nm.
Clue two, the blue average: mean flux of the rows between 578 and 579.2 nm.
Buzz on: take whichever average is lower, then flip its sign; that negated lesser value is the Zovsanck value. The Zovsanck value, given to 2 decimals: -35.21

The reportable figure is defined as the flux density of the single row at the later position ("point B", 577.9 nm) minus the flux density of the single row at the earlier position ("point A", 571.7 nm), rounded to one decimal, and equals 1.6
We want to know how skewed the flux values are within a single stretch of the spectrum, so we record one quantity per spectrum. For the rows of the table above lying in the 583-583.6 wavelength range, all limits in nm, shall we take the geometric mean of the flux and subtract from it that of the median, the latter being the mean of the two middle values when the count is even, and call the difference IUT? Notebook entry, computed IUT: -1.9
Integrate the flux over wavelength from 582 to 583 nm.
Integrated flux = 36.0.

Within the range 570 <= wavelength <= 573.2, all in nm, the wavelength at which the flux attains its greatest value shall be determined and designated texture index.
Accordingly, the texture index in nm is 572.7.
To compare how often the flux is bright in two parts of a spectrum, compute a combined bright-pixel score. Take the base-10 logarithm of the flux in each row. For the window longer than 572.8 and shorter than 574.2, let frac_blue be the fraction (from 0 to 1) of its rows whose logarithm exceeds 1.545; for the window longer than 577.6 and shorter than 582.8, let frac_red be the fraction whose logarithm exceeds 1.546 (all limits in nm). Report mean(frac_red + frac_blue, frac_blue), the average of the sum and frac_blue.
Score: 0.57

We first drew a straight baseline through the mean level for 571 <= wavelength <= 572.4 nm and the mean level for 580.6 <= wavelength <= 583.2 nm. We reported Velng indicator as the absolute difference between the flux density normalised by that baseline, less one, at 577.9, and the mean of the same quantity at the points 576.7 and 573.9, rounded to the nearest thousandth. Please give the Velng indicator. 0.024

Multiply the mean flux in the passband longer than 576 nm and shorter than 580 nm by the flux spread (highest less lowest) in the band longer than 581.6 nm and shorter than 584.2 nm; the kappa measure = 228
